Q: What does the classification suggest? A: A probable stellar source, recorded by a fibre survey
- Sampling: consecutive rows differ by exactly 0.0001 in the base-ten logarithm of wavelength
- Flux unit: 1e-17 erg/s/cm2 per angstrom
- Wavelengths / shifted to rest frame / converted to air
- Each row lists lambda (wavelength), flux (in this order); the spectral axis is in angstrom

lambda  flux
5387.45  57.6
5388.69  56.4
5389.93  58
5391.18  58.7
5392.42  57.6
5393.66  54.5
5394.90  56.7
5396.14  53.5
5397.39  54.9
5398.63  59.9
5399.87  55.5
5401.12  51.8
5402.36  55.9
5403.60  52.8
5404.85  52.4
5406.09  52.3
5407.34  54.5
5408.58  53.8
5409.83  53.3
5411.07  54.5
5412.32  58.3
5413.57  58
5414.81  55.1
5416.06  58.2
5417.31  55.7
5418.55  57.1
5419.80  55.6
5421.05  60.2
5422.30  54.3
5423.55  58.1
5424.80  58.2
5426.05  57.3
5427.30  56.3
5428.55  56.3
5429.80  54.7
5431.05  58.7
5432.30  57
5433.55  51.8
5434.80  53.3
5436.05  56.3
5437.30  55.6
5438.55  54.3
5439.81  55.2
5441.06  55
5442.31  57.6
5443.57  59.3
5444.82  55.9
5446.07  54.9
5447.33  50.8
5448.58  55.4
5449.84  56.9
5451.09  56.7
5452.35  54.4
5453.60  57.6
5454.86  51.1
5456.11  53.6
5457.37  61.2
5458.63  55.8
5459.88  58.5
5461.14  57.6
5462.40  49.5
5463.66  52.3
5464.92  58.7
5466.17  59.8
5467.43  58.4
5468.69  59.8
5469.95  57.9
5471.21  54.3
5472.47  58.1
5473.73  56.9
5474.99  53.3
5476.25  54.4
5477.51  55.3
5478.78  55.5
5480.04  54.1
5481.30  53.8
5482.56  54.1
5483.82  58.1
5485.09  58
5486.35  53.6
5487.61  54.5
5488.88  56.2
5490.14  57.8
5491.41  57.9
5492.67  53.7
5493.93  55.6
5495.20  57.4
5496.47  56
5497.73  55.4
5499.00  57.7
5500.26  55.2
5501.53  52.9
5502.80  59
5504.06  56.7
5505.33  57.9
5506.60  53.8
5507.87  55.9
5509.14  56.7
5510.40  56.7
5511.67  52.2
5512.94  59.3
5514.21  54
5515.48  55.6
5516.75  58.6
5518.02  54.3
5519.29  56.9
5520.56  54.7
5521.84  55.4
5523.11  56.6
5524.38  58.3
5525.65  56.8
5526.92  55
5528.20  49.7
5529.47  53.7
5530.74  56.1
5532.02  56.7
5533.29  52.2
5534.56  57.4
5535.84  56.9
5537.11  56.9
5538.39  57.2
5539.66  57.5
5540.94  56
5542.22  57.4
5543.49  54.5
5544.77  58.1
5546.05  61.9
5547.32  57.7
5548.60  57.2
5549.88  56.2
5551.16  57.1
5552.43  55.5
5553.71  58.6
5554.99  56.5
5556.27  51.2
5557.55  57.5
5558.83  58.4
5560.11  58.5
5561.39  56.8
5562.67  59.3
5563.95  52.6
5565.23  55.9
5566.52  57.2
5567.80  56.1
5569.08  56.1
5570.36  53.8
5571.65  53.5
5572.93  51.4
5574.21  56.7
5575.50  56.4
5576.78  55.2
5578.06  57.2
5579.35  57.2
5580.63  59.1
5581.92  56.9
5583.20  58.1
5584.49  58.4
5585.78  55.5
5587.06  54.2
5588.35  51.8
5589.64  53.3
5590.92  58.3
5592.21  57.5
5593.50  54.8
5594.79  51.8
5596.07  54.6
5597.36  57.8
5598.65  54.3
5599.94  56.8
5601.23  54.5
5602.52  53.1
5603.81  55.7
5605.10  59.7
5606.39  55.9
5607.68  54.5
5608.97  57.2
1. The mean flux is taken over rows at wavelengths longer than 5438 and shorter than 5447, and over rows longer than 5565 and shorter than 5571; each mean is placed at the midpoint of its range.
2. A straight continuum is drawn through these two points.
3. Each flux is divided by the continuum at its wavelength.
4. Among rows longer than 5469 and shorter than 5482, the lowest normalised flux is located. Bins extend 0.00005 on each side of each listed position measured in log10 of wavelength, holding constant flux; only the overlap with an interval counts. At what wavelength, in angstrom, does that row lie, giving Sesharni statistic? 5474.99 angstrom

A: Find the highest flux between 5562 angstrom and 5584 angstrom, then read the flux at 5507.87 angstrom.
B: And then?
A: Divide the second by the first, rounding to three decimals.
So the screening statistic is 0.943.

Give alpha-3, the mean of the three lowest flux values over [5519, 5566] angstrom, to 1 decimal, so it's 51.0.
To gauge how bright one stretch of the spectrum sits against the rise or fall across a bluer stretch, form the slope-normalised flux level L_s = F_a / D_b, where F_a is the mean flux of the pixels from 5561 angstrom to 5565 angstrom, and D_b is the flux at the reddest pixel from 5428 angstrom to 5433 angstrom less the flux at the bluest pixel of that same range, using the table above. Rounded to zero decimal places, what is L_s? 80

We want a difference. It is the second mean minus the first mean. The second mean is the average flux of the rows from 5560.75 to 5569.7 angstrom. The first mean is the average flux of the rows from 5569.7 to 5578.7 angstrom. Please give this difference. 1.4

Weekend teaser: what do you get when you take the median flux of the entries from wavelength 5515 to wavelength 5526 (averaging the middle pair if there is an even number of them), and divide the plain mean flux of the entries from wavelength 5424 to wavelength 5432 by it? 1.01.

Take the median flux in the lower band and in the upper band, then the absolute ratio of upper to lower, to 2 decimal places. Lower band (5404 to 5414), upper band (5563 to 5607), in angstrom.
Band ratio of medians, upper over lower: 1.03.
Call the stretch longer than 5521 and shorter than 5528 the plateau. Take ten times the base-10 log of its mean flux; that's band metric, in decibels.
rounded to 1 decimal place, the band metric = 17.5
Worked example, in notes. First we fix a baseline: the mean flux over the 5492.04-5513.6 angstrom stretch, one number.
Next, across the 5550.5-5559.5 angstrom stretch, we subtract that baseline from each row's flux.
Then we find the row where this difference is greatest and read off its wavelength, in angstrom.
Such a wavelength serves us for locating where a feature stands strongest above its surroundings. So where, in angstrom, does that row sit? 5553.71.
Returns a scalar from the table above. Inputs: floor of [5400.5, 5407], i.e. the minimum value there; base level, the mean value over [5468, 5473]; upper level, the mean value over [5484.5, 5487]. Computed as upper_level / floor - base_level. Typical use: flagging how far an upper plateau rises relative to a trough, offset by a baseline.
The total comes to -56.4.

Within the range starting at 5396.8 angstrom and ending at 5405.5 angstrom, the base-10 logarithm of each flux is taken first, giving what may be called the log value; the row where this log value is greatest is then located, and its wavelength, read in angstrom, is 5398.63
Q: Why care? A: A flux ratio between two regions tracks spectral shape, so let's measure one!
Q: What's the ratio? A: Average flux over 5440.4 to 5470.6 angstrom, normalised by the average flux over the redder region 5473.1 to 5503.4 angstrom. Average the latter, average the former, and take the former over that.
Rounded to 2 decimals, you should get 1.01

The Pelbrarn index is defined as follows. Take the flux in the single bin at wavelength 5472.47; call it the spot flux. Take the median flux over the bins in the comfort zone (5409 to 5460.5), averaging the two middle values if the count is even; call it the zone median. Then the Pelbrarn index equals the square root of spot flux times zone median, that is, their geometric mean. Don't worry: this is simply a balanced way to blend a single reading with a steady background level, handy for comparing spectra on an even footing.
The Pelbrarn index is 57.0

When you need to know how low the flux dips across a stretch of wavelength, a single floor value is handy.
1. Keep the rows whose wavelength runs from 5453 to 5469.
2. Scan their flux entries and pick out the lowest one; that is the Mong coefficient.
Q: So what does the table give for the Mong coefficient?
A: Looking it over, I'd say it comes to 49.5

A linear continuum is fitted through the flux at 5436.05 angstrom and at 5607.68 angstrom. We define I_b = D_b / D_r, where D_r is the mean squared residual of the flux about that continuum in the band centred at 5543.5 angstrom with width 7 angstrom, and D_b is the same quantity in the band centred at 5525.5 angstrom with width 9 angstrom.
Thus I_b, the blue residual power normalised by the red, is 0.6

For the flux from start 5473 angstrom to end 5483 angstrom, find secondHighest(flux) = 55.5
